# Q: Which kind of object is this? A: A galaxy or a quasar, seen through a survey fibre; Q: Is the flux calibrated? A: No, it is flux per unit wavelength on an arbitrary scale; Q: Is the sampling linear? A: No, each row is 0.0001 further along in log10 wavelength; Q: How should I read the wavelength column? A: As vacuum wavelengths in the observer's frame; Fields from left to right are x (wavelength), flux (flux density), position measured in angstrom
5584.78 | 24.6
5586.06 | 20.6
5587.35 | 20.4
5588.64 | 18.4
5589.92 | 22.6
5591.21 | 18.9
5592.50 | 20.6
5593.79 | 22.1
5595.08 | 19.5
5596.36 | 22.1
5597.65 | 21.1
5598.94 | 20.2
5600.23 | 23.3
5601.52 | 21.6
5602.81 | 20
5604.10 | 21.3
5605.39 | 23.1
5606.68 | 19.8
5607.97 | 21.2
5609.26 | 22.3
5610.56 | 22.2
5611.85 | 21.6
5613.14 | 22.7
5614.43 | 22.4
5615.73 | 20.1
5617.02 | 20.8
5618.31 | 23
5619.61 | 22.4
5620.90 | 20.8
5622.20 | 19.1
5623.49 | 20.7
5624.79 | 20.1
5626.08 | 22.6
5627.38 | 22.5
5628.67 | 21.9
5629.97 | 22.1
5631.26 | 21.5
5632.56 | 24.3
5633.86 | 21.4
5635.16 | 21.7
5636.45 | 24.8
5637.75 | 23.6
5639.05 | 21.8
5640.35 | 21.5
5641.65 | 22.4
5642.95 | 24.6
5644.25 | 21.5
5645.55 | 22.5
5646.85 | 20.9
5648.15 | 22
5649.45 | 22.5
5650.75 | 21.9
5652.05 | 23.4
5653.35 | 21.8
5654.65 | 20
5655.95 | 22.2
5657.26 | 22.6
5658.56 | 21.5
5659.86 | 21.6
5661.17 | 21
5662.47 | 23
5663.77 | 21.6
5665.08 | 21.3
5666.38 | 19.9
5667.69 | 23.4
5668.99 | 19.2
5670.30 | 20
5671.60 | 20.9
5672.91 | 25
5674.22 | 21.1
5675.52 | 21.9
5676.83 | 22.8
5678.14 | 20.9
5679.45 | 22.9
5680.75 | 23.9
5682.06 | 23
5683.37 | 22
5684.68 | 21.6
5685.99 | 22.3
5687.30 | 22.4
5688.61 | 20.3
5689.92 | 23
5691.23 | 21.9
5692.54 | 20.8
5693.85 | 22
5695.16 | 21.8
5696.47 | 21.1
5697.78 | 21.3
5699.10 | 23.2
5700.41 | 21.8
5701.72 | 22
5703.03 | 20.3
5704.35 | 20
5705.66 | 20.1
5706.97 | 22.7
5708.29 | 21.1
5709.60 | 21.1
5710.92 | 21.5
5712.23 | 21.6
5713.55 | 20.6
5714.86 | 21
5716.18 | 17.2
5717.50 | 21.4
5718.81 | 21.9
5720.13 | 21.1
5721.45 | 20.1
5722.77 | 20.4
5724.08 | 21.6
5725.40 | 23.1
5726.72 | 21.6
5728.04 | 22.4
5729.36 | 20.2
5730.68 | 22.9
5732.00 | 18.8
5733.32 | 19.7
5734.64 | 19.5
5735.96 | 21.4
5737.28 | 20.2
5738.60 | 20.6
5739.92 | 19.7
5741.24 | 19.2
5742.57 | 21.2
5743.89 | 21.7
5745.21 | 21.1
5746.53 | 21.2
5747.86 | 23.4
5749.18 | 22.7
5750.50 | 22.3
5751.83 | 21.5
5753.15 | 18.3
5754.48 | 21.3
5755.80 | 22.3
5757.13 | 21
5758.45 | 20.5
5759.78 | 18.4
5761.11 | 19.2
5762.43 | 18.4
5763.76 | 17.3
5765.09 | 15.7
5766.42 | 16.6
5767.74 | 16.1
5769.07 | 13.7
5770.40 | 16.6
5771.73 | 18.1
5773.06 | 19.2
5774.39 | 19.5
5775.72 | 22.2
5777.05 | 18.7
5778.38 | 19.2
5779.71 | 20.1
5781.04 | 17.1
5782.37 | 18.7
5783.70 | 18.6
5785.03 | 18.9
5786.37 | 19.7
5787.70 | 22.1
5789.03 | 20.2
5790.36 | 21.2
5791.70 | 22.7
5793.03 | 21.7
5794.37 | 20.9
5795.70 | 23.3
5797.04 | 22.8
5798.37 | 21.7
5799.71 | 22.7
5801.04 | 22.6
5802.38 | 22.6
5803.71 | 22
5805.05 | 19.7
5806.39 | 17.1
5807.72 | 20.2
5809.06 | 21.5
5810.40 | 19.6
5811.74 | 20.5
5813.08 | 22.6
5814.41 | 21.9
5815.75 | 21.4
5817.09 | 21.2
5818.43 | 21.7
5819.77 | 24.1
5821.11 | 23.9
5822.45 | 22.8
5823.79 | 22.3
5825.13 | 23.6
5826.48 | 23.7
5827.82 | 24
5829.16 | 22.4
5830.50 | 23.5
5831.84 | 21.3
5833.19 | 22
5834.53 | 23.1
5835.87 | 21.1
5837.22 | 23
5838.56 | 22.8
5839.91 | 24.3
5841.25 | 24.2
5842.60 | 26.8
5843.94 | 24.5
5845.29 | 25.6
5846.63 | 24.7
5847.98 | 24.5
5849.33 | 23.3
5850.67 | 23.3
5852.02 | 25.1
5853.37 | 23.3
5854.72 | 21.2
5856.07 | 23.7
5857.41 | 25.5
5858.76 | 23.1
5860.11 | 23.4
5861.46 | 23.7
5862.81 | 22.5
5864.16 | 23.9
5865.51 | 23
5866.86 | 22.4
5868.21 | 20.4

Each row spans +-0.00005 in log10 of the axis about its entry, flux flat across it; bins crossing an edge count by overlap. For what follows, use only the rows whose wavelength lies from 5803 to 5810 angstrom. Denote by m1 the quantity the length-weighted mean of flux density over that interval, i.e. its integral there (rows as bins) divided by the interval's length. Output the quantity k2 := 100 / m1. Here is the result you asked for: 5.0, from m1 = 20.1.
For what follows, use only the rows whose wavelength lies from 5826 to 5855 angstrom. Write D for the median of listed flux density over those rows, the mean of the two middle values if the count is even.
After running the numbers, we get 23.4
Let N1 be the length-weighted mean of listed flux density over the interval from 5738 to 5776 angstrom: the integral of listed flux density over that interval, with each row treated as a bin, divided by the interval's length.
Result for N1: 19.6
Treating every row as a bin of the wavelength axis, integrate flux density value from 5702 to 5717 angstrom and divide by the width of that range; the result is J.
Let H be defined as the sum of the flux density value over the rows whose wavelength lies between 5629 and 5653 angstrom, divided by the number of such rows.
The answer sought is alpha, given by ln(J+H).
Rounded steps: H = 22.5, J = 20.7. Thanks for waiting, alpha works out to 3.765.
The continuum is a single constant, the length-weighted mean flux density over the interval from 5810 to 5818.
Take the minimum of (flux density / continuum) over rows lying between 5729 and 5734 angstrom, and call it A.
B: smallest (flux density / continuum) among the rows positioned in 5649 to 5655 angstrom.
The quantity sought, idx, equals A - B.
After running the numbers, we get -0.06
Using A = 0.88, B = 0.94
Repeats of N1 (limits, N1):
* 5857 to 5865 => 23.6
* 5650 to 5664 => 21.9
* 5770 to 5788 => 19.2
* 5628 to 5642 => 22.5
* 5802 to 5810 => 20.4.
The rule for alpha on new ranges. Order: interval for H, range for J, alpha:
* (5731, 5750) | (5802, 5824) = 3.742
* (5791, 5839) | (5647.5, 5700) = 3.783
